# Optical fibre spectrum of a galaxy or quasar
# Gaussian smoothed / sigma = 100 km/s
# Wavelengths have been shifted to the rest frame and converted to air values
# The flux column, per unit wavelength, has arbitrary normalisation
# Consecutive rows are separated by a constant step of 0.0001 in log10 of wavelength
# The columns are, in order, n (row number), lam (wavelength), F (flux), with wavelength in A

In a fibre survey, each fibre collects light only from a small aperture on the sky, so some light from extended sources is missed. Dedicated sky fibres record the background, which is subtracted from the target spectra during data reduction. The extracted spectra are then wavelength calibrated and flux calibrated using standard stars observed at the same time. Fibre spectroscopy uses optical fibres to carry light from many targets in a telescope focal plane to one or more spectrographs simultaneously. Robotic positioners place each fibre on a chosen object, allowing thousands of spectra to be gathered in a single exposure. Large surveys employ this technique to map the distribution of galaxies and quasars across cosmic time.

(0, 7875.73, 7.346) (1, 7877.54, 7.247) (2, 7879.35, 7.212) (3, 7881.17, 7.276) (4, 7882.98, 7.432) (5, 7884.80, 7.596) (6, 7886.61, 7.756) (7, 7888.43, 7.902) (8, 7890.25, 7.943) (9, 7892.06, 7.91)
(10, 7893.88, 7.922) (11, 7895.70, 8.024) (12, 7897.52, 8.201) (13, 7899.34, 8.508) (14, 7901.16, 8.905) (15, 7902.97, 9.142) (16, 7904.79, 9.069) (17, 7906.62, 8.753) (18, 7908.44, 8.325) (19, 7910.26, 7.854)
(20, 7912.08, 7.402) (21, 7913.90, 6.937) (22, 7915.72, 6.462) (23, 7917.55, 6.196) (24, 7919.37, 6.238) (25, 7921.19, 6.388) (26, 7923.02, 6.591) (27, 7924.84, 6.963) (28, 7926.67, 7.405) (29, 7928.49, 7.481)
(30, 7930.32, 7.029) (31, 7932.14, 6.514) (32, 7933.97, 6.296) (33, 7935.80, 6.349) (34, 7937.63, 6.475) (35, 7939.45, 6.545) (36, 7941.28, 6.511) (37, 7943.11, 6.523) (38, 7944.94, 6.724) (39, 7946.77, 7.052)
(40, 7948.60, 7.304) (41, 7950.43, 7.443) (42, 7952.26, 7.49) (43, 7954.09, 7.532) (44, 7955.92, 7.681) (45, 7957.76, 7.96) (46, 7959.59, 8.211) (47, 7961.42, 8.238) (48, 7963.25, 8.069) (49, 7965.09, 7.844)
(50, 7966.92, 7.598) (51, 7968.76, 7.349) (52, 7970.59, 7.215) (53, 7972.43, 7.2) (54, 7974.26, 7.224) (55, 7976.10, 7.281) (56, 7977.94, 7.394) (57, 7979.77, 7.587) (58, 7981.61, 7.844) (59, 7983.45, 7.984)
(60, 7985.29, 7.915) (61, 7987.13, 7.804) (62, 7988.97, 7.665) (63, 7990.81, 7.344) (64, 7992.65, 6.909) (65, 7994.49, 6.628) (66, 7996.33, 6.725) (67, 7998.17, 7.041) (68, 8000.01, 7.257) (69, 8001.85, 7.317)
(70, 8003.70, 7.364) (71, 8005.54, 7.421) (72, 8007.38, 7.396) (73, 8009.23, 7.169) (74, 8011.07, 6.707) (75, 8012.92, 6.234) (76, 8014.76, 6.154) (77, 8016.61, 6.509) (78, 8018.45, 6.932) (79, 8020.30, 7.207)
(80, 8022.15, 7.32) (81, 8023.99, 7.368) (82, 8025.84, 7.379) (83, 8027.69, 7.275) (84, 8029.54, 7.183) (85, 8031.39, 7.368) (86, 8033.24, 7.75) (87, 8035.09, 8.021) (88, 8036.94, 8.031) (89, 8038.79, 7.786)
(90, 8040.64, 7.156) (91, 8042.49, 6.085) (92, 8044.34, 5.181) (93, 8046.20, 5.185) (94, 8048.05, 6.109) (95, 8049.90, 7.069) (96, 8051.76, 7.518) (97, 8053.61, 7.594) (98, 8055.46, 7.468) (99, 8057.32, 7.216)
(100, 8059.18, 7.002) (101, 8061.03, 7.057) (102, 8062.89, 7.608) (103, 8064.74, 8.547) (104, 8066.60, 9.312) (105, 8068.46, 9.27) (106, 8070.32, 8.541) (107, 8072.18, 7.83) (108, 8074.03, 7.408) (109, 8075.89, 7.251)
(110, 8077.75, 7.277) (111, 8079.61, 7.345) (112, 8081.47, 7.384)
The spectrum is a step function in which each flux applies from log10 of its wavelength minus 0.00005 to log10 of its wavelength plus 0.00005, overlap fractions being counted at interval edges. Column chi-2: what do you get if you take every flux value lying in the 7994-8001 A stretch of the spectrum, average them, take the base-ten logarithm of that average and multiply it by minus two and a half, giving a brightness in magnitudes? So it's -2.10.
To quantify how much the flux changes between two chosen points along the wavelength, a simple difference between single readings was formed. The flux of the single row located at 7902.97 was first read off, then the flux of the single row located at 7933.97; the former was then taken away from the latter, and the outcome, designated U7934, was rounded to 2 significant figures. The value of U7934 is -2.8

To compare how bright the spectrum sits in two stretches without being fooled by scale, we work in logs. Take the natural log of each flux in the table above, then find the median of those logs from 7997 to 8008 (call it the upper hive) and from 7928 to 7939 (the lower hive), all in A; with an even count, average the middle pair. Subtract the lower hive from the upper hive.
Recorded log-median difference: 0.12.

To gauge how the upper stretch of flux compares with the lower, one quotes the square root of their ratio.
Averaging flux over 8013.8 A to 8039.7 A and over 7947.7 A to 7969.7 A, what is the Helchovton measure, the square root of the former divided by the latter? 0.972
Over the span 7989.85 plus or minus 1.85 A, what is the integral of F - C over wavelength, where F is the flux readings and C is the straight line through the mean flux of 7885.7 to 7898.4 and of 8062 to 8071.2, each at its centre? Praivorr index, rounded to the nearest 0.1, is -3.1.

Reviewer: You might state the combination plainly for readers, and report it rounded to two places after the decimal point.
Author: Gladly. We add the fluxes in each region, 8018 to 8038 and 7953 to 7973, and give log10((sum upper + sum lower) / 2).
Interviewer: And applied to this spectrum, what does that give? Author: 1.92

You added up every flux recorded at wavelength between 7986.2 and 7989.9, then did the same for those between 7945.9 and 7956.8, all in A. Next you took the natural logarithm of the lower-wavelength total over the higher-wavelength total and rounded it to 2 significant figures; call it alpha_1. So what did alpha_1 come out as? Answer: 1.1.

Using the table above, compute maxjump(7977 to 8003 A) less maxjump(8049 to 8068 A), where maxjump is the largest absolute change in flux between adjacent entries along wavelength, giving -0.5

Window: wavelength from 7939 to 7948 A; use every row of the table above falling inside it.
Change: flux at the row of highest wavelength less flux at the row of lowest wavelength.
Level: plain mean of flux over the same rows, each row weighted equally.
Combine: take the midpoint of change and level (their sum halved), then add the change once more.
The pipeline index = 4.1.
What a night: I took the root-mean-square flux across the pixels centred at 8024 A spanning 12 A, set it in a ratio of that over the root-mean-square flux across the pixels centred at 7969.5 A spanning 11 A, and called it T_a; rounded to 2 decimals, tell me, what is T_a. 0.98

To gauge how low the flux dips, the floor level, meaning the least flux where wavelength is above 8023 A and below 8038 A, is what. 7.183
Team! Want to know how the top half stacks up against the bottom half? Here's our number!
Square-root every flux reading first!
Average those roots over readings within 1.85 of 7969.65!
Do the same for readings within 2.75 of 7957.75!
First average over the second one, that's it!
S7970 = 0.96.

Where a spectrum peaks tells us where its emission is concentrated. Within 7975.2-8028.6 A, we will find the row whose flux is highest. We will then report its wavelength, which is 7983.45 A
